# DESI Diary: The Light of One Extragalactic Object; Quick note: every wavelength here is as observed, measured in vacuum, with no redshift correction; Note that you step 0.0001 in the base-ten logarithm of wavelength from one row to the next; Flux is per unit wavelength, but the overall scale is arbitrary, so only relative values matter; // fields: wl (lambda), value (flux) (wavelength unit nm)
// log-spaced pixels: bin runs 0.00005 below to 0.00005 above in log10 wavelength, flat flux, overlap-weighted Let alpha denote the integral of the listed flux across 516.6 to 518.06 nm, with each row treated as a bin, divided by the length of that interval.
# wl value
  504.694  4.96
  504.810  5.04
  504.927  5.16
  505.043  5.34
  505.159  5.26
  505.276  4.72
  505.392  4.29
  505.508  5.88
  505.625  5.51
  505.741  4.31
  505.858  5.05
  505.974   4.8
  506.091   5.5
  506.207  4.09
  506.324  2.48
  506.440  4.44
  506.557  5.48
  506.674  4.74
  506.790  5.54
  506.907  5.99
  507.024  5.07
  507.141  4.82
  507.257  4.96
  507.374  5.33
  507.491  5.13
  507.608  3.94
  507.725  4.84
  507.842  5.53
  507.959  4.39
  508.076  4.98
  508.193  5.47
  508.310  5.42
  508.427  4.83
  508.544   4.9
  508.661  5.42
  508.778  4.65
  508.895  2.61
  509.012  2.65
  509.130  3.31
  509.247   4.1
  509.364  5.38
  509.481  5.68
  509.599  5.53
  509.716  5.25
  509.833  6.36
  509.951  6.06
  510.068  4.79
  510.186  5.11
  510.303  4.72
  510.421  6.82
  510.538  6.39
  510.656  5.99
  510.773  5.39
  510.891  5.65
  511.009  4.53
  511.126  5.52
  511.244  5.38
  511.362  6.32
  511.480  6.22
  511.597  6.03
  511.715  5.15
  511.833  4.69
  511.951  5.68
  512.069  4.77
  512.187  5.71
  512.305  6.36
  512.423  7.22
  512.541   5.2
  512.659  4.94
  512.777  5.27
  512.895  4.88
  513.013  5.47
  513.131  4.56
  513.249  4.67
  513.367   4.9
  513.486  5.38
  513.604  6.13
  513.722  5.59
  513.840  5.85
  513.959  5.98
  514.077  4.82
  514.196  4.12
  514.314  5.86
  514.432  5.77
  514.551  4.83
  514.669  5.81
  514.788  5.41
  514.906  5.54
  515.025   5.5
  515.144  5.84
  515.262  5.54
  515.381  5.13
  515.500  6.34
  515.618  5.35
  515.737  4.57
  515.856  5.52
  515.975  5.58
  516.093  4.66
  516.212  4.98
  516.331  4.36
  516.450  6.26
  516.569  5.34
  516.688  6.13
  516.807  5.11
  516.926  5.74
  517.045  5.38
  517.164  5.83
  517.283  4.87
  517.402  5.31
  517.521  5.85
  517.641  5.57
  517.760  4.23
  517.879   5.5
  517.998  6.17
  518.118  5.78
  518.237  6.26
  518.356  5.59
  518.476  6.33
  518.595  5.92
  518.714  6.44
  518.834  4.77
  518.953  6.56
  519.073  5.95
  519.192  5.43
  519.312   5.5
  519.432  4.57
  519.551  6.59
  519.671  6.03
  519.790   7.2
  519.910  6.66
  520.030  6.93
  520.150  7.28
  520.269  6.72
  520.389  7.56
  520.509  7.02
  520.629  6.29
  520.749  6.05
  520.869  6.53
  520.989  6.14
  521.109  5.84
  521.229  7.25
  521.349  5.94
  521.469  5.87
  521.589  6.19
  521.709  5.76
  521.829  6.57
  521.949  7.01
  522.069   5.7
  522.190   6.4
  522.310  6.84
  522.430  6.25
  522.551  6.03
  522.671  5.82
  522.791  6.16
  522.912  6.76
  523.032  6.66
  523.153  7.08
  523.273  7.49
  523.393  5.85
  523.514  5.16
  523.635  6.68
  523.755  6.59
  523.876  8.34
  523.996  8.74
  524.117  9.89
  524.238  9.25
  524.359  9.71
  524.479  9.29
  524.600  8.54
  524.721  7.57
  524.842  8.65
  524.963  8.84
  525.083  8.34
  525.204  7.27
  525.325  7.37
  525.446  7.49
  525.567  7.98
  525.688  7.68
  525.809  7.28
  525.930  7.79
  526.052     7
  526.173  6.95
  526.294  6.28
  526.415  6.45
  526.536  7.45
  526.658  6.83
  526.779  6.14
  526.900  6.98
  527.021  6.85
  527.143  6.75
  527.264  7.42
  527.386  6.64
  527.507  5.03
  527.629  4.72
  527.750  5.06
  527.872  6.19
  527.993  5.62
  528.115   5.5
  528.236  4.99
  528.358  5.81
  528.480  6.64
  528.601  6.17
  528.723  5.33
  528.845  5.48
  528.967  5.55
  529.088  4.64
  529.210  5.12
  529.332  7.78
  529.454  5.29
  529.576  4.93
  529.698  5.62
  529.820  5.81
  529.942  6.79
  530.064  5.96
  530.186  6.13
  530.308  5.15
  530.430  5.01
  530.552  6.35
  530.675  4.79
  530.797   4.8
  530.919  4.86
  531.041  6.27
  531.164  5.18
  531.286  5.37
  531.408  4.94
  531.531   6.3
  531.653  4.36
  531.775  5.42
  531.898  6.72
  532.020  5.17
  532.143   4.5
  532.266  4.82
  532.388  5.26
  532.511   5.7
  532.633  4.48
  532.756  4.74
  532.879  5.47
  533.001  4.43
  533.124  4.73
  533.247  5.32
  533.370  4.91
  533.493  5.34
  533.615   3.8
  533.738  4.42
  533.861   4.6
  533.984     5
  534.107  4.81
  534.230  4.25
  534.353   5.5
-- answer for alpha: 5.5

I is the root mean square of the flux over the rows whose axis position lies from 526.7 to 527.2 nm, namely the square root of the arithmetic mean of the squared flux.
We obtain 6.7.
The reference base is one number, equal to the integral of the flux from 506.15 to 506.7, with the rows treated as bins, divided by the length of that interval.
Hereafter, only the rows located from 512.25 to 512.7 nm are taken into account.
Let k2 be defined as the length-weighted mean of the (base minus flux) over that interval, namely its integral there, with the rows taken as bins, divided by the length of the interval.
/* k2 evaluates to -1.75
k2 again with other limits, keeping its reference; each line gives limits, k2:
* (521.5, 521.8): -1.82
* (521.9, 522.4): -2.25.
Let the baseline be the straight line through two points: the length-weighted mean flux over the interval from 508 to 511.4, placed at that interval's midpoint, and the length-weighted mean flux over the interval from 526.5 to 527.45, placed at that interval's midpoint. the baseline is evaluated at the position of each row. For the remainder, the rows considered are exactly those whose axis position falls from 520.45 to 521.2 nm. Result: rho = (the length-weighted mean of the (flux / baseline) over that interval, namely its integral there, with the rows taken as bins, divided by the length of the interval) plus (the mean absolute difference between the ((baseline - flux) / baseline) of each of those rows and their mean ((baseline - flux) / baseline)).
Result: 1.07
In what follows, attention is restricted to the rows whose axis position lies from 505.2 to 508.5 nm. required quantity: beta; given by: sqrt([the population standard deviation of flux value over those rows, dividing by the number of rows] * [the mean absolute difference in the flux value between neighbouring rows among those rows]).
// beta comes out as 0.73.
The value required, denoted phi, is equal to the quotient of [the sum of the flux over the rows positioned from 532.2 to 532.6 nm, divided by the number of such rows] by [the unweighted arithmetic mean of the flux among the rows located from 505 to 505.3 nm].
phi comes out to 1.03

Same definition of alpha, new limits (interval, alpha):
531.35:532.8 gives 5.2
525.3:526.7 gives 7.2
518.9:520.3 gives 6.3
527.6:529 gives 5.6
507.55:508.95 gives 4.8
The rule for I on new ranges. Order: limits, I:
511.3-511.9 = 5.7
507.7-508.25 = 5.1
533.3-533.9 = 4.6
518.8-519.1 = 5.8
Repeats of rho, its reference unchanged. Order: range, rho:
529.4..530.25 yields 0.87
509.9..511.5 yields 1.18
